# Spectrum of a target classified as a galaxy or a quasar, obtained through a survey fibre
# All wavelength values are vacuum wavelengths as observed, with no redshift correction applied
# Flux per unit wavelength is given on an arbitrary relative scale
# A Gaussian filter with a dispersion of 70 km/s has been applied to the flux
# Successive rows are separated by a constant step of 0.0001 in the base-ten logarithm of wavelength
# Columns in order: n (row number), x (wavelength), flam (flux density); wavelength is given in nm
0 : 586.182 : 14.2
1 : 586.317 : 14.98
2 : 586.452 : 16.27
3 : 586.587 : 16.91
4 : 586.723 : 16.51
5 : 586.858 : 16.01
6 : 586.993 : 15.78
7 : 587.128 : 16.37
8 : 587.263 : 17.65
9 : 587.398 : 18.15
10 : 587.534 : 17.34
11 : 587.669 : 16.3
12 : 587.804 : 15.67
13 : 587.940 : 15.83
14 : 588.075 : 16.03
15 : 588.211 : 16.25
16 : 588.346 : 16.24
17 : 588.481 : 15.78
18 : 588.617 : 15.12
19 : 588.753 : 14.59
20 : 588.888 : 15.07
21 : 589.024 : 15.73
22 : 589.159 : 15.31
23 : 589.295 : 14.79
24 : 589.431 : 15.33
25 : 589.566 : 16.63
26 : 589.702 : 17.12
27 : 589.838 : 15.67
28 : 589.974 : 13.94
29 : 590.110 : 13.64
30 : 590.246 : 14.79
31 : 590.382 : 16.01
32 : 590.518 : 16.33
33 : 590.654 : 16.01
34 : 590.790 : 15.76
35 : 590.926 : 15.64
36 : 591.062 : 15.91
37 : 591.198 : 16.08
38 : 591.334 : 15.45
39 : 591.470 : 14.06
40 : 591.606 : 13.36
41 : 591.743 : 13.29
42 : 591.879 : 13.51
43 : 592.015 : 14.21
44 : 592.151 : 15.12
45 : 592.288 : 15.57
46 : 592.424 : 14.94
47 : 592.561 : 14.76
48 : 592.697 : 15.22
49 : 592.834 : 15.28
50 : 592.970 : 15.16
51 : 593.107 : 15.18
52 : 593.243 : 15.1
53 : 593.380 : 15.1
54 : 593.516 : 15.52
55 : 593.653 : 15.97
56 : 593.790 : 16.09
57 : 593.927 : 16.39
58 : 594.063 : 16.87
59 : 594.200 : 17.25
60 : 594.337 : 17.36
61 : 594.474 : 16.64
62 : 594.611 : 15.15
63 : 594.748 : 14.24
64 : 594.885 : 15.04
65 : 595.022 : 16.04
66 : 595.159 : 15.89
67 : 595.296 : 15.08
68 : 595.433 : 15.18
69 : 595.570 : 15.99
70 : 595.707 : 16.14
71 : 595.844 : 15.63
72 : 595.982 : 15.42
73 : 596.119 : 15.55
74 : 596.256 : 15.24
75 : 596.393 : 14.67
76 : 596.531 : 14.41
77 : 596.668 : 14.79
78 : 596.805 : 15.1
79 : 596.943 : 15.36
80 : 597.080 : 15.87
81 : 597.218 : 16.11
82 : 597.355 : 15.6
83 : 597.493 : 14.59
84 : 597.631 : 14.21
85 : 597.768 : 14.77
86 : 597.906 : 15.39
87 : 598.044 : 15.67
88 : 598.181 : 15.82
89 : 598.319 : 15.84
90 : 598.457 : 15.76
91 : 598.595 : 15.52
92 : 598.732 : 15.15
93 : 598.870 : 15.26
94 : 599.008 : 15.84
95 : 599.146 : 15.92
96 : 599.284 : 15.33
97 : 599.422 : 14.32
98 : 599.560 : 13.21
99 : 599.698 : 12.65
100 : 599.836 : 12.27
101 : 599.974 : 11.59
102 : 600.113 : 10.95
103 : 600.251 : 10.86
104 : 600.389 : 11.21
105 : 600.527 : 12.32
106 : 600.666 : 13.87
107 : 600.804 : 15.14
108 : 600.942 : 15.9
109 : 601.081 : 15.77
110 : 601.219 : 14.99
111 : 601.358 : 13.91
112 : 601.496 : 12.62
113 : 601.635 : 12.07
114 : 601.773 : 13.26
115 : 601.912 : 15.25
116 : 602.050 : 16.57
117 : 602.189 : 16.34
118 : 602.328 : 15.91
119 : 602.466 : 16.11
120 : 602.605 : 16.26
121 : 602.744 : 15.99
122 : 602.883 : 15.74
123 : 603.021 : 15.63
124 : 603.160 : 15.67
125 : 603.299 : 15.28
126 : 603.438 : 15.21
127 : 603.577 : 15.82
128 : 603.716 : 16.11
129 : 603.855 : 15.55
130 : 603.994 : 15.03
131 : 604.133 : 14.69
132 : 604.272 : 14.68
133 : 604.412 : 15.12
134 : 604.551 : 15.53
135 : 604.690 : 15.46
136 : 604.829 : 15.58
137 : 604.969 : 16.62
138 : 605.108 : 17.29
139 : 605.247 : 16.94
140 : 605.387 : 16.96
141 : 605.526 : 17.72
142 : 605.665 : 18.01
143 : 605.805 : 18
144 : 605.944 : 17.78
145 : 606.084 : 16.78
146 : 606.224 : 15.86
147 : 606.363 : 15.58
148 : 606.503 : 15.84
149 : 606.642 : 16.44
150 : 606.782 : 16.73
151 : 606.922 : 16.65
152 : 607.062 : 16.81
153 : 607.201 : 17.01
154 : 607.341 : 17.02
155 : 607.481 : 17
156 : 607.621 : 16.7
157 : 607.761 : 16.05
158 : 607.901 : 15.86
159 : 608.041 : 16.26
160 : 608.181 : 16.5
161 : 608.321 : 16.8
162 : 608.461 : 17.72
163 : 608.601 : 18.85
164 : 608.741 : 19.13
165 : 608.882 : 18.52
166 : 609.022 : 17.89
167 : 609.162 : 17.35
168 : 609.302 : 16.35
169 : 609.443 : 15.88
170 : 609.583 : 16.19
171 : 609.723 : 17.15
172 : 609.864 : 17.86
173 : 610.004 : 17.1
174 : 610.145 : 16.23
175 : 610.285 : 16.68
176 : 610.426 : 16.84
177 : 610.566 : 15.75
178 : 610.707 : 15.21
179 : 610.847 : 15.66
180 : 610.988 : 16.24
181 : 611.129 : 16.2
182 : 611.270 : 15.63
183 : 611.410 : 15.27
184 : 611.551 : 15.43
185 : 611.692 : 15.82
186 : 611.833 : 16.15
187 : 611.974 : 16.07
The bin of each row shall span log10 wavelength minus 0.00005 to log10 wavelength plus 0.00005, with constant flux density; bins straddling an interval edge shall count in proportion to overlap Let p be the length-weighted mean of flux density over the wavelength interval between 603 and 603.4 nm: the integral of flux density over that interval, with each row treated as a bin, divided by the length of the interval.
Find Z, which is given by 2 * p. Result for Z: 31.0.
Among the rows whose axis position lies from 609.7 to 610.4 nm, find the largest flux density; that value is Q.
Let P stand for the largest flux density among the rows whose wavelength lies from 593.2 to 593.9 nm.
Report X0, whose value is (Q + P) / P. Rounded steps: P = 16.09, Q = 17.86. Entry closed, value 2.11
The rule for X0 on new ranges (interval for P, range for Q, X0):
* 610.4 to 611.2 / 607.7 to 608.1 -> 1.97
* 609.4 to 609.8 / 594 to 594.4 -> 2.01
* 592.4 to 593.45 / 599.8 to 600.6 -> 1.81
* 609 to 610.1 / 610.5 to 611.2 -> 1.91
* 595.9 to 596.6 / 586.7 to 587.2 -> 2.06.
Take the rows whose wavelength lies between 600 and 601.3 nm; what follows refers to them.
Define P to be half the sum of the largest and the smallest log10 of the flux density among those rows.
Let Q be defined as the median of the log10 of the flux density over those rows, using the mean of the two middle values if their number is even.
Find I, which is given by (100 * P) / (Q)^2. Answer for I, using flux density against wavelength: 85.8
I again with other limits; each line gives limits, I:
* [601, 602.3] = 83.2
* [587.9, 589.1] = 82.7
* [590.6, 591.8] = 81.7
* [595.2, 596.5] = 84.1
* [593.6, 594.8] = 81.1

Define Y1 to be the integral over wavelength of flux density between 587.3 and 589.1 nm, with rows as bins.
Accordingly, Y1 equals 28.9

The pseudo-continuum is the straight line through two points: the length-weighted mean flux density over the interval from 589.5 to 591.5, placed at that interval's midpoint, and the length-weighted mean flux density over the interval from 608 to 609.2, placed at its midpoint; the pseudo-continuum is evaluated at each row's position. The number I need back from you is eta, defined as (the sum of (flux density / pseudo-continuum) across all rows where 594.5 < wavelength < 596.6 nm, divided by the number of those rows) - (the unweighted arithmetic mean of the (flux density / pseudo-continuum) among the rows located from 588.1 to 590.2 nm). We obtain -0.054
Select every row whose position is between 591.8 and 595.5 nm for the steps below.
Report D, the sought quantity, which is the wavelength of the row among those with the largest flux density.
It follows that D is 594.337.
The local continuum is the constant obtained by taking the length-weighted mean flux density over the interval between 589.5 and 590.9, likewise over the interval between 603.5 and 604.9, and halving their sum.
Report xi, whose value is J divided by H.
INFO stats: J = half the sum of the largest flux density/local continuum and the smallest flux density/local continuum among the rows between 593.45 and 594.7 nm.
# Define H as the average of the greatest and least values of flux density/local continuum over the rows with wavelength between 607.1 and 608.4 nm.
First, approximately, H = 1.063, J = 1.05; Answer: 0.989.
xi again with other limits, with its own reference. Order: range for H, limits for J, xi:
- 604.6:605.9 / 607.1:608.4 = 0.982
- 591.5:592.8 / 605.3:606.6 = 1.164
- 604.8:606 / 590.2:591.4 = 0.926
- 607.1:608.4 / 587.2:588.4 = 1.029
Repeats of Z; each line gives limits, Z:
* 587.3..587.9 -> 33.7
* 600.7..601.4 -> 30.2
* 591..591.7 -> 29.8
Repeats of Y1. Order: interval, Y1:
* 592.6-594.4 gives 28.6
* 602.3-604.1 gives 28.3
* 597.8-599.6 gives 27.6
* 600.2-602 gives 24.6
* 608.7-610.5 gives 30.8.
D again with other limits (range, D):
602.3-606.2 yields 605.665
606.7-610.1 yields 608.741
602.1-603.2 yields 602.189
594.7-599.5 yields 595.707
